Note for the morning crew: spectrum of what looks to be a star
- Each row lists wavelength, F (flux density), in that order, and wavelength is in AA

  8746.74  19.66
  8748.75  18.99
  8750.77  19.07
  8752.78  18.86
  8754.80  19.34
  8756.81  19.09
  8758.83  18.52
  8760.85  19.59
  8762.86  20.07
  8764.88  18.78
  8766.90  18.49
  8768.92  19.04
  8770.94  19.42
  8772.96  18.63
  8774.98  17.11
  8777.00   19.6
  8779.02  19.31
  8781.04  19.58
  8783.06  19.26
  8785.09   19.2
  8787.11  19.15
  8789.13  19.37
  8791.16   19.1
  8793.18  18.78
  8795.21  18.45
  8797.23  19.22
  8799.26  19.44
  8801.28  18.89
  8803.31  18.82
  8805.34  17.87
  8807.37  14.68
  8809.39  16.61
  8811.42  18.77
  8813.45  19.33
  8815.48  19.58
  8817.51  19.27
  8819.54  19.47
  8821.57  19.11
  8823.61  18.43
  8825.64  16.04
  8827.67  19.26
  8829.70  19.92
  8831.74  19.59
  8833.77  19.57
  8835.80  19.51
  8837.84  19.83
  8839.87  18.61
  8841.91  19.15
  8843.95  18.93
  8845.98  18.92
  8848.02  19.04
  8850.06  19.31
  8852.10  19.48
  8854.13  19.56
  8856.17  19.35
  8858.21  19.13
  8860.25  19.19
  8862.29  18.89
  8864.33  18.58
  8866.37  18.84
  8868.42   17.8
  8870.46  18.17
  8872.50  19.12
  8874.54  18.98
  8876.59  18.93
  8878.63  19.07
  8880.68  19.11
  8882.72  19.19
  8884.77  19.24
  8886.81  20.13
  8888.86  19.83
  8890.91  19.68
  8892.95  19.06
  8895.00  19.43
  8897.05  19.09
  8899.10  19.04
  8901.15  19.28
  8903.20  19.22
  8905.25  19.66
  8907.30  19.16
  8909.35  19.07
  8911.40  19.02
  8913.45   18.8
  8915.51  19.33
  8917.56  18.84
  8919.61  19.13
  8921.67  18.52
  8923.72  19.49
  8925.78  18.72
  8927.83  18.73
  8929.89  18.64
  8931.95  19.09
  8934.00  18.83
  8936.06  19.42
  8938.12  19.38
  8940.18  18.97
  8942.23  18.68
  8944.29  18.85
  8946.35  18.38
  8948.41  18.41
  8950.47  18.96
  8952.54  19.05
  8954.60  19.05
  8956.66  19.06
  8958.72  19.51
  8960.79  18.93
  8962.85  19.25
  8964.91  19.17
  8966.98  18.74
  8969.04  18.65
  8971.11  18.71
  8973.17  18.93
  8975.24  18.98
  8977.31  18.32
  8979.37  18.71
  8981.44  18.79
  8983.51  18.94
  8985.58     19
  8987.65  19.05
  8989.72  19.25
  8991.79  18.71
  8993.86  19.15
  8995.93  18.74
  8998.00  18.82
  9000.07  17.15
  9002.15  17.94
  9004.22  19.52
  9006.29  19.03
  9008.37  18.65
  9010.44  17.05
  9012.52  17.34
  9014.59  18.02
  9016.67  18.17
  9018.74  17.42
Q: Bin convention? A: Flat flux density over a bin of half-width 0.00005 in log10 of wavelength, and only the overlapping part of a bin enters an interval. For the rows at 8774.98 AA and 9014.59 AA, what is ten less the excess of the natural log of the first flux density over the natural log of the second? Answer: 10.1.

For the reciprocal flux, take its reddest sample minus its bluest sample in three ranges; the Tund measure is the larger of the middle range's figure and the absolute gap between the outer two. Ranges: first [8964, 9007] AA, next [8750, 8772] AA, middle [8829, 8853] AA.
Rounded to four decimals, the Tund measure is 0.0013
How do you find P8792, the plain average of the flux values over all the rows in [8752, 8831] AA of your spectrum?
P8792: 18.8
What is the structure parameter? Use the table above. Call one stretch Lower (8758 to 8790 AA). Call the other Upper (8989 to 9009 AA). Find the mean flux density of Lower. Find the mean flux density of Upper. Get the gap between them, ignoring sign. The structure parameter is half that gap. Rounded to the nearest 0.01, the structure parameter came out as 0.19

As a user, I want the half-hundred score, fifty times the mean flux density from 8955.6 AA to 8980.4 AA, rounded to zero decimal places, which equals 946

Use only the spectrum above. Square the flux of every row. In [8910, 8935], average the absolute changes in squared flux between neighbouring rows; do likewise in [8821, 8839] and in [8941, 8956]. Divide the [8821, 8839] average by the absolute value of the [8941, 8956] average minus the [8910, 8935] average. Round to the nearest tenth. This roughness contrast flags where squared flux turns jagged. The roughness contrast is 4.3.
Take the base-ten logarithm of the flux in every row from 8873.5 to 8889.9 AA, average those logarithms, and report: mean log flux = 1.29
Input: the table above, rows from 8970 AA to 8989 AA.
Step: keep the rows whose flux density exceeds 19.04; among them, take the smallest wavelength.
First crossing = 8987.65 AA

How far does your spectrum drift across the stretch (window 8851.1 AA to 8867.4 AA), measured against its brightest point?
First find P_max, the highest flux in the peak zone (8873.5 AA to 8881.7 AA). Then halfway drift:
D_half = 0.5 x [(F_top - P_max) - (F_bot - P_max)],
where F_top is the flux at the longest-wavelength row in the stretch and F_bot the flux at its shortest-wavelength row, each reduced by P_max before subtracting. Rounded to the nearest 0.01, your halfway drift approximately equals -0.32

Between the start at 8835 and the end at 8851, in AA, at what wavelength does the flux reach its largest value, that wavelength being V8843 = 8837.84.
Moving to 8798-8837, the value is 8829.70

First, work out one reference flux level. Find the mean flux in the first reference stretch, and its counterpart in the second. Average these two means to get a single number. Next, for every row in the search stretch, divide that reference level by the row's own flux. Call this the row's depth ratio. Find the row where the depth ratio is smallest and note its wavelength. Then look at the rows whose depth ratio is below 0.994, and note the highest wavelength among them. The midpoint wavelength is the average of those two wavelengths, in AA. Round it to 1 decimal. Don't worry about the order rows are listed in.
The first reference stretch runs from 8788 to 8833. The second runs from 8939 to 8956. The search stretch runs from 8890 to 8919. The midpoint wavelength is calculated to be 8904.2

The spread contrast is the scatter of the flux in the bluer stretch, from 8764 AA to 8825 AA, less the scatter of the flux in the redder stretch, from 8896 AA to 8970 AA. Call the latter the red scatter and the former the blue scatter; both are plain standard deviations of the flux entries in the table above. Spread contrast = 0.7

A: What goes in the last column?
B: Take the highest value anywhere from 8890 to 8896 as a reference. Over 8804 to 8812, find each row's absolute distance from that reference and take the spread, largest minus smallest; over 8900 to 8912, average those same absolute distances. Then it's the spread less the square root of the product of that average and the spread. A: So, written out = 2.7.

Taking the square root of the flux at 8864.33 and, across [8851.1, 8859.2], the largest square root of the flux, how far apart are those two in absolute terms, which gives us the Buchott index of 0.11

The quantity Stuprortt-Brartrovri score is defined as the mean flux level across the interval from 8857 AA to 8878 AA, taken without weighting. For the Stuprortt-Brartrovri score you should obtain 18.8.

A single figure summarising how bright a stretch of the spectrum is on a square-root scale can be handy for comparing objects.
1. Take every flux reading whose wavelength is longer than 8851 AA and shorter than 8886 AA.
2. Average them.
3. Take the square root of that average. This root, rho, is 4.36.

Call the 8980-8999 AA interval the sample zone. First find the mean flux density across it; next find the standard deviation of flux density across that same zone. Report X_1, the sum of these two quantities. 19.1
